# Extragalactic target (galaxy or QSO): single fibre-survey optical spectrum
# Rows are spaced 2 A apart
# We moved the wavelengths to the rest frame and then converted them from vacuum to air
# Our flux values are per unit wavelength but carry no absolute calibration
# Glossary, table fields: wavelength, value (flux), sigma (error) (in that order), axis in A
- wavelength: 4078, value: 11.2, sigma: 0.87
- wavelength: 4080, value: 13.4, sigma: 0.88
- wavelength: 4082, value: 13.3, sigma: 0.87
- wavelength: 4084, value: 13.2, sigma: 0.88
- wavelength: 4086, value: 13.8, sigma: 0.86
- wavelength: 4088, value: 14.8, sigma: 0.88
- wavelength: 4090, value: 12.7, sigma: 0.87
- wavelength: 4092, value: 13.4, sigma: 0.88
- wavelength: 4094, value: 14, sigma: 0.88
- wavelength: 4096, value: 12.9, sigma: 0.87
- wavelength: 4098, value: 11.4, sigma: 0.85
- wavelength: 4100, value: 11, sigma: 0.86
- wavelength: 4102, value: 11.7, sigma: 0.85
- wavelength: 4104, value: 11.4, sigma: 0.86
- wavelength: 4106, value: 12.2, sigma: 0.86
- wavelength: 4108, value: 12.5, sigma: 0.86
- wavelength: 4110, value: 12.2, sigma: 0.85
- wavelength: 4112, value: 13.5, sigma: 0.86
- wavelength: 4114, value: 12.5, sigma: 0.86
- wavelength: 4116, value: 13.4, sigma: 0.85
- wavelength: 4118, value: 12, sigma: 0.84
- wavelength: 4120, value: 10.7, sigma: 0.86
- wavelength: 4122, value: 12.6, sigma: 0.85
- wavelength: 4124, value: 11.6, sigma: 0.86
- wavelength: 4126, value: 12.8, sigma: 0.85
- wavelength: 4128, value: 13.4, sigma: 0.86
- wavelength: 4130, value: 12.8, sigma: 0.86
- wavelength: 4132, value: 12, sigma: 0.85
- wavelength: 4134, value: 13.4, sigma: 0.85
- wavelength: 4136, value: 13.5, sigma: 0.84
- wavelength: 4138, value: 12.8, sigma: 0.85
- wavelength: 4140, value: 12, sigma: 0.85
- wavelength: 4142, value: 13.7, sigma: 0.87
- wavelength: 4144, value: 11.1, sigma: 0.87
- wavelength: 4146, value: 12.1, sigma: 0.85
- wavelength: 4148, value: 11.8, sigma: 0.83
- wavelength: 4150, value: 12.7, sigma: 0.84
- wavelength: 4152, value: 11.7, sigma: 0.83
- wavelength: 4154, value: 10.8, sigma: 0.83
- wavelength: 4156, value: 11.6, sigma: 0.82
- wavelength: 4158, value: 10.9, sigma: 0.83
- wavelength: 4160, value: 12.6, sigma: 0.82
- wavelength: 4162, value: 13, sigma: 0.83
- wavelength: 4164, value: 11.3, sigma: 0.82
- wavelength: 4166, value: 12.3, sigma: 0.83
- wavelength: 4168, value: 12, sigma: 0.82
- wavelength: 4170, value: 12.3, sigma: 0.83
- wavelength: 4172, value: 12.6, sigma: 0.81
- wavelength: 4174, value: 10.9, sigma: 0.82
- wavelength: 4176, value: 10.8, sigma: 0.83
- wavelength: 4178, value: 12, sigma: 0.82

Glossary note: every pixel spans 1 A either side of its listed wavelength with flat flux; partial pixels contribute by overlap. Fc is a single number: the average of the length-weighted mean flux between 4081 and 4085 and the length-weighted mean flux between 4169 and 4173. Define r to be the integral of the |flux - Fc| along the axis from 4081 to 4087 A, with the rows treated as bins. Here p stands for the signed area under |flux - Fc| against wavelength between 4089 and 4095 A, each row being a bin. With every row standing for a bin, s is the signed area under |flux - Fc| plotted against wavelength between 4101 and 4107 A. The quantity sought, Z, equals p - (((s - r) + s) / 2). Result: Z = -1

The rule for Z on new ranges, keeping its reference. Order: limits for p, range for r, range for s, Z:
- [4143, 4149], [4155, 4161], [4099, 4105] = 2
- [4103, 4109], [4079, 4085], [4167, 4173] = 3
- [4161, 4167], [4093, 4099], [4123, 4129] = 3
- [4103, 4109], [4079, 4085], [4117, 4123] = 0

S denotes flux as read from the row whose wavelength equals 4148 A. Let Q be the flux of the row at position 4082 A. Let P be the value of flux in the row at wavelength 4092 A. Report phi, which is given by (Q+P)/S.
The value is 2.26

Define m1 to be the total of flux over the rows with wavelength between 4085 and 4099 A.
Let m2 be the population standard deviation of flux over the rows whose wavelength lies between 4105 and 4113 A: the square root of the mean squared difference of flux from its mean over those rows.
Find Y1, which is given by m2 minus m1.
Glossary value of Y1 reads -92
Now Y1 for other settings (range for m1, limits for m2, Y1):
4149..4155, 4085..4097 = -34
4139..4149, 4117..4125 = -60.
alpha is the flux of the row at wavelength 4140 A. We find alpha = 12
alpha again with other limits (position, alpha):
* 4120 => 10.7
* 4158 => 10.9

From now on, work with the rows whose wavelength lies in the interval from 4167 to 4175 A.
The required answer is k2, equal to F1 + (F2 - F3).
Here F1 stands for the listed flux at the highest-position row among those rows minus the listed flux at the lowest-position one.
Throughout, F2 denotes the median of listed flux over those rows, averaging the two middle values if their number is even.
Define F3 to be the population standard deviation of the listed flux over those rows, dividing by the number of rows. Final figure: 10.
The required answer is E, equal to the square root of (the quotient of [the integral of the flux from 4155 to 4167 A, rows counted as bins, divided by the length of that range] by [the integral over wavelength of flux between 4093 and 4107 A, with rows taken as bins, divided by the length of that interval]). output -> 0.99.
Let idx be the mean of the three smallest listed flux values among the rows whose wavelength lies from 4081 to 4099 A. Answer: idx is 12.3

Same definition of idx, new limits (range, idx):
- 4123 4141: 11.9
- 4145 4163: 11.1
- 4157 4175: 11.0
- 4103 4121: 11.4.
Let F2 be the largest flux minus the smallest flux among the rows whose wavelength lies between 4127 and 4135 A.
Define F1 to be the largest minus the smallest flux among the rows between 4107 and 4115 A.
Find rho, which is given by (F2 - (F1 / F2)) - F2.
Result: -0.93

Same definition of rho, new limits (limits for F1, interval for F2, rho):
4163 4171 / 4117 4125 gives -0.53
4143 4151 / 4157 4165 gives -0.76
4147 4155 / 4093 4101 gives -0.63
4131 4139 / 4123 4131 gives -0.83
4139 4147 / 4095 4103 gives -1.37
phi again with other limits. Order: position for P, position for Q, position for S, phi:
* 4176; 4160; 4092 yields 1.75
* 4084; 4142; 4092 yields 2.01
